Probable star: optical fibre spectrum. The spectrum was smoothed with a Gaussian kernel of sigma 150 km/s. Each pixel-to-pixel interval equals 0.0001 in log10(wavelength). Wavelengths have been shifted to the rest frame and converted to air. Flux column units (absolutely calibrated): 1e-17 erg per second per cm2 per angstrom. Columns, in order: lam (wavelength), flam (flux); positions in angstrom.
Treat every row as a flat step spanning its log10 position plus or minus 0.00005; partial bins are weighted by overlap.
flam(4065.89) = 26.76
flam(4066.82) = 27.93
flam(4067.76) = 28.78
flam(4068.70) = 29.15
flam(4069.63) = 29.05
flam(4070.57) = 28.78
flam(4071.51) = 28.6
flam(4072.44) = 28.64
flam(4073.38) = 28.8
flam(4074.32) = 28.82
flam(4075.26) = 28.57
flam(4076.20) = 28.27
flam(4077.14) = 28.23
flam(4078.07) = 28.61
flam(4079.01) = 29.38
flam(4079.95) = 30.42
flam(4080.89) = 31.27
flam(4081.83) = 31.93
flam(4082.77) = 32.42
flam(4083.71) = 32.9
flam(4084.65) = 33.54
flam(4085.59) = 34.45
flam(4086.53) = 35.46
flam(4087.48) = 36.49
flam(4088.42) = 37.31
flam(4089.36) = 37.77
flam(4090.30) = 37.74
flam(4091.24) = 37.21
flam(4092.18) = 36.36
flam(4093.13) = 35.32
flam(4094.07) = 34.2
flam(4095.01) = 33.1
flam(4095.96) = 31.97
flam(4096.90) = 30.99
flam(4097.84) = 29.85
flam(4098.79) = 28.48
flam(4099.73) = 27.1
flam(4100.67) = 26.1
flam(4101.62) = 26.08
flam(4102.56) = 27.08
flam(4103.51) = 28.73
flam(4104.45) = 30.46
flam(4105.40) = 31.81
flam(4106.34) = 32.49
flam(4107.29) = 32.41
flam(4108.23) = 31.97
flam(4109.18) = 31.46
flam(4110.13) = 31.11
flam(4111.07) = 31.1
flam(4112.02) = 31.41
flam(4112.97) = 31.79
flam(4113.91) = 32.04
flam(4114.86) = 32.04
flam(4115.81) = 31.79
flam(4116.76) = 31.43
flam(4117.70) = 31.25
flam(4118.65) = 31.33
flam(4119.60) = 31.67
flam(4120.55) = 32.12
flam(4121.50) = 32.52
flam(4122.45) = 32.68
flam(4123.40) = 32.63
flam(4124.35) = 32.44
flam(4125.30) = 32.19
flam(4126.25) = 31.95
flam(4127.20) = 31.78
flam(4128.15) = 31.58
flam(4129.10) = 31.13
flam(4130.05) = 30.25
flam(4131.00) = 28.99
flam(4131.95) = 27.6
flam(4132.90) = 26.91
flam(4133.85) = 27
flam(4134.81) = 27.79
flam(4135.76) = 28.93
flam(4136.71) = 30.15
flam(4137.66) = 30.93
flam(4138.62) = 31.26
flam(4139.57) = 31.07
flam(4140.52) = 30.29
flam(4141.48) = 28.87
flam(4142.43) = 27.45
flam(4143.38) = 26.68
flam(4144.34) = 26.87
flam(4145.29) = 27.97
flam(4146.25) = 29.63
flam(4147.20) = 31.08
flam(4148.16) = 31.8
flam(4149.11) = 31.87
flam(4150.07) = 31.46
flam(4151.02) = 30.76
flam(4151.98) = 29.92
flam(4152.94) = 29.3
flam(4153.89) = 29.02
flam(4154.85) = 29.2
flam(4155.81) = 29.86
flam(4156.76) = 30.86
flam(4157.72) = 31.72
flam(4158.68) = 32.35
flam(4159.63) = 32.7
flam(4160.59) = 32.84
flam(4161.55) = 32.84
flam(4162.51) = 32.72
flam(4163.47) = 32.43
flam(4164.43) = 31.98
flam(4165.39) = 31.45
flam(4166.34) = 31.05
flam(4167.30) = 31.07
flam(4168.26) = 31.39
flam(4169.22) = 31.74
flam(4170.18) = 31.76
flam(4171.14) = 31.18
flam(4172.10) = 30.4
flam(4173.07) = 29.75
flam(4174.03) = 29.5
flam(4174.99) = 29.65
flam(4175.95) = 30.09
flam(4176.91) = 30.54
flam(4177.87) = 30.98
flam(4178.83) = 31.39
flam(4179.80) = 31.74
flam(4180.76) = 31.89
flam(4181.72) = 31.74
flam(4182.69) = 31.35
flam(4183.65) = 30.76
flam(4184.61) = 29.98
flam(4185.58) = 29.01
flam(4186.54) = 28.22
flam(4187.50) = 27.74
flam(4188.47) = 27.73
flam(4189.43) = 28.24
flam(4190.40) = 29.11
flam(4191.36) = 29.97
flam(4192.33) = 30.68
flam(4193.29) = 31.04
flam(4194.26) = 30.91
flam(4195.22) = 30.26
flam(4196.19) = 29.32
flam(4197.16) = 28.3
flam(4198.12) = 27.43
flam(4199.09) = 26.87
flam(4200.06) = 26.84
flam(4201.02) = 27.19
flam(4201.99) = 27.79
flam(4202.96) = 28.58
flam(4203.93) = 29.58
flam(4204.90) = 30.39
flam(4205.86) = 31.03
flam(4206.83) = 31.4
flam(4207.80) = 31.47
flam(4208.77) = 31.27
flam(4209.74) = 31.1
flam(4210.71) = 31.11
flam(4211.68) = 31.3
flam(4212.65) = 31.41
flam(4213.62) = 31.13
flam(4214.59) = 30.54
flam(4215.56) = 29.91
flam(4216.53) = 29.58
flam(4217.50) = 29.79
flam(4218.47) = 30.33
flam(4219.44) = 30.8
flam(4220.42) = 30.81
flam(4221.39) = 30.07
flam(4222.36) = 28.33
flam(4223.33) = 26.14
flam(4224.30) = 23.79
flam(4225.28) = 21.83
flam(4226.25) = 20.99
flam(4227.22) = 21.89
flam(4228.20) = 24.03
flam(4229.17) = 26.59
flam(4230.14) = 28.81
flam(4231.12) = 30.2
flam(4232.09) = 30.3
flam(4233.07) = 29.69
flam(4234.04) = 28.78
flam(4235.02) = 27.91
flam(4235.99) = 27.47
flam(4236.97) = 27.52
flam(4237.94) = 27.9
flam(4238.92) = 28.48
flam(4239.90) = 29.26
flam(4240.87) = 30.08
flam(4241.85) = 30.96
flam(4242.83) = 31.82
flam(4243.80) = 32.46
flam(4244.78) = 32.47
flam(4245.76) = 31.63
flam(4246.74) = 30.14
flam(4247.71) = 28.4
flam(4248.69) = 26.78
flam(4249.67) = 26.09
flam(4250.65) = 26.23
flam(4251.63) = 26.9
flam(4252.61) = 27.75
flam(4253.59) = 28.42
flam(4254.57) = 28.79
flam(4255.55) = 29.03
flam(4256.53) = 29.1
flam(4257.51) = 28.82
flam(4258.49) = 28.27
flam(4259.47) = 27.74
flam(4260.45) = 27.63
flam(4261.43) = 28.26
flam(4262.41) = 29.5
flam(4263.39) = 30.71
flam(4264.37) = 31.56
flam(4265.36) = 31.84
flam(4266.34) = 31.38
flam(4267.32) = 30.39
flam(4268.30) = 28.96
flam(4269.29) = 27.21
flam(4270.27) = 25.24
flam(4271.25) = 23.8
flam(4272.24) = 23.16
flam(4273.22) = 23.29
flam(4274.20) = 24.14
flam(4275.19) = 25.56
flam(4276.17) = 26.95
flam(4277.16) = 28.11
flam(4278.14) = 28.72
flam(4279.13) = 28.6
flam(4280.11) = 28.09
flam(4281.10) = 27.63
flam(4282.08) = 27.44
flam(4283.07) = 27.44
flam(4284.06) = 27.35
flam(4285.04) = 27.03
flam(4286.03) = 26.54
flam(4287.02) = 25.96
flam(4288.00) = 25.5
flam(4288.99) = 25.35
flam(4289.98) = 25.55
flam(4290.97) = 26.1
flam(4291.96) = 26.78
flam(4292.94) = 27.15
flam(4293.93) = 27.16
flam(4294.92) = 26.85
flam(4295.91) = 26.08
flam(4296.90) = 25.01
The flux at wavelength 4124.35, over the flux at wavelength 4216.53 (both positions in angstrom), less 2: -0.90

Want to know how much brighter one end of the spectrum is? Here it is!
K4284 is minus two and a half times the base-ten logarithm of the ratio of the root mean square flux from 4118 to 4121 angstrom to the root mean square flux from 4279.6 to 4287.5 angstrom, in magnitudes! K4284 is -0.17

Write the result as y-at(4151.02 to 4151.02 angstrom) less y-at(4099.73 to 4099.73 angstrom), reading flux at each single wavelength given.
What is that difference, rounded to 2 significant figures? 3.7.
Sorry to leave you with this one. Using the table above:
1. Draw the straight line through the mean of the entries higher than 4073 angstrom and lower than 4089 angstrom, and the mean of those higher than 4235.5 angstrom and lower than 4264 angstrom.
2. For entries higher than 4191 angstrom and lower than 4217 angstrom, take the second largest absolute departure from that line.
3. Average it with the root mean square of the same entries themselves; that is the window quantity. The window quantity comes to 16.4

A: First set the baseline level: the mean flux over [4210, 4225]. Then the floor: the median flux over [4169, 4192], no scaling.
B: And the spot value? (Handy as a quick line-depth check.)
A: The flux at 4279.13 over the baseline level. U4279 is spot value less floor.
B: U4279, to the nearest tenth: -29.3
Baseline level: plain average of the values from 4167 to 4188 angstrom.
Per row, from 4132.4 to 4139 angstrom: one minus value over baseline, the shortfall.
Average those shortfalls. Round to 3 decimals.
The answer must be 0.051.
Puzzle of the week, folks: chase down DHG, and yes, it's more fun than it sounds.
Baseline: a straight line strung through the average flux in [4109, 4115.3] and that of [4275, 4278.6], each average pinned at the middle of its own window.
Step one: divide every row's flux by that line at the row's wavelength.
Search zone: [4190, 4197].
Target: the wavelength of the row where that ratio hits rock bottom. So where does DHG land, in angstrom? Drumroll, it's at 4190.40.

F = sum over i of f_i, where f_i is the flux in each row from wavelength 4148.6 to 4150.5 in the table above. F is 63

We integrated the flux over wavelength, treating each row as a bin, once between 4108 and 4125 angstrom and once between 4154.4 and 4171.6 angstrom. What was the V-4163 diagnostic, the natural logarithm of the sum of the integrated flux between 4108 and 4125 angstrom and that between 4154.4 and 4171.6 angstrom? 6.99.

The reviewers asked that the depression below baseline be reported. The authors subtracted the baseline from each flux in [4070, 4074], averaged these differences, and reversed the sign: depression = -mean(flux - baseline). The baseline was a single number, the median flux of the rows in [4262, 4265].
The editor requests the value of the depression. 2.0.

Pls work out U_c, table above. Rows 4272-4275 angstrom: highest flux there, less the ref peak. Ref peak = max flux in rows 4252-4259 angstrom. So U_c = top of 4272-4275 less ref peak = -5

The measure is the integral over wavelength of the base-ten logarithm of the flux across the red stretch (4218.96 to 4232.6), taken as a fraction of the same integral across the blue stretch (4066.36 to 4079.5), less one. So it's 0.013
